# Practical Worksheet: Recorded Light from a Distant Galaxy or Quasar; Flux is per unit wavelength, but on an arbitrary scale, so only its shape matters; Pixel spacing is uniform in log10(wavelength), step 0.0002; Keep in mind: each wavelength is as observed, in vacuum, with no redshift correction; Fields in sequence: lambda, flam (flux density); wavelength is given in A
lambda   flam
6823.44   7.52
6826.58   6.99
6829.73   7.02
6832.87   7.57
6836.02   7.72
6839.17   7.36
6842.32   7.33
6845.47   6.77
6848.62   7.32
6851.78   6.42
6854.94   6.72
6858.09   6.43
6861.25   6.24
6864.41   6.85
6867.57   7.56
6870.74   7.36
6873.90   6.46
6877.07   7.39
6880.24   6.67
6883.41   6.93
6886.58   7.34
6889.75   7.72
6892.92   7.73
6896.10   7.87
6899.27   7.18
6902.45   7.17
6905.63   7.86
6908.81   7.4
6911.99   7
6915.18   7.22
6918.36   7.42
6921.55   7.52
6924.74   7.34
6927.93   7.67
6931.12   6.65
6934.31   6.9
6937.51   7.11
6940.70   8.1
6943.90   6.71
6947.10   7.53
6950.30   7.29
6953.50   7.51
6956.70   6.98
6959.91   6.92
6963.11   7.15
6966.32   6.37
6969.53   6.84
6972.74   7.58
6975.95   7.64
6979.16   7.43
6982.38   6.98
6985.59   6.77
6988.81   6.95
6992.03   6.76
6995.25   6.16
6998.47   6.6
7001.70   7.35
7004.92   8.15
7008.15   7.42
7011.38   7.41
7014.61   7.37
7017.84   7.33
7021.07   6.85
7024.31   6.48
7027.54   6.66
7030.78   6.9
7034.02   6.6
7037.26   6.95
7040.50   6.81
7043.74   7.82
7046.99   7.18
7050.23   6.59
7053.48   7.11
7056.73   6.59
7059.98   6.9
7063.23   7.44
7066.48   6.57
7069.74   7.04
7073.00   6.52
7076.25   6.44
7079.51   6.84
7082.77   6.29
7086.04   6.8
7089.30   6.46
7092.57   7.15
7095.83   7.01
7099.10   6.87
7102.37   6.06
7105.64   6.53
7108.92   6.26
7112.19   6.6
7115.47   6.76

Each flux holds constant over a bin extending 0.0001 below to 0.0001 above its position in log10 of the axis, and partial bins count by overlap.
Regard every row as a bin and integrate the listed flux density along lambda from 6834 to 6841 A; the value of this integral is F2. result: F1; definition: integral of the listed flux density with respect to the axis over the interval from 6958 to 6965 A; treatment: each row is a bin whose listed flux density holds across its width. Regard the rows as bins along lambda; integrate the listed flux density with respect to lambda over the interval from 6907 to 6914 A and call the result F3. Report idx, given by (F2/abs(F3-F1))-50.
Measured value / -15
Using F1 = 49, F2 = 53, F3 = 51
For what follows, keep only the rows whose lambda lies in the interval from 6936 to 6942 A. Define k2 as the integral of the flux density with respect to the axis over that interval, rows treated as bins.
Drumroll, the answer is 46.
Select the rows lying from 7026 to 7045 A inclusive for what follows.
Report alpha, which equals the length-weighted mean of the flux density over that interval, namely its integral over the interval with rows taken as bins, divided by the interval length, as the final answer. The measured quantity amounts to 6.94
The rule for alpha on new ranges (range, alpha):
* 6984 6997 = 6.66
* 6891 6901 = 7.59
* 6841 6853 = 6.97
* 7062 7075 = 6.86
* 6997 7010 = 7.39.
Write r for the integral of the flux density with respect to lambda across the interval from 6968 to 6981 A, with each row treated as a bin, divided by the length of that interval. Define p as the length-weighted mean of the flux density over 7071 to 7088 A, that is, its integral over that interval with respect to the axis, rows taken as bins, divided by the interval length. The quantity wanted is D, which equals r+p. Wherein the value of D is 13.96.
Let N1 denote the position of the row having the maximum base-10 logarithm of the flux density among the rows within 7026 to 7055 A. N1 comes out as 7043.74 A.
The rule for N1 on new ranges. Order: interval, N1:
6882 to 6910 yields 6896.10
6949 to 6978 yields 6975.95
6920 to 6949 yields 6940.70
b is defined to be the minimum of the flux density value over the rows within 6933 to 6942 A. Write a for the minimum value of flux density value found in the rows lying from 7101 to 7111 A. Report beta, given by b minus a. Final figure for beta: 0.8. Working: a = 6.06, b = 6.9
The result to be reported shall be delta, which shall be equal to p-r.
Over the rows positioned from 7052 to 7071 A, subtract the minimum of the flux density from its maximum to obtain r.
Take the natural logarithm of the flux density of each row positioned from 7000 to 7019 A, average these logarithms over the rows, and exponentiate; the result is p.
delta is 6.63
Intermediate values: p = 7.50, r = 0.87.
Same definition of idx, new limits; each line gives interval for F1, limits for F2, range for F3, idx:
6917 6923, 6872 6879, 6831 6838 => -44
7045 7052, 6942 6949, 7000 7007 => -41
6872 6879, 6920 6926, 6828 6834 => -41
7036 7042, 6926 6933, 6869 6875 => 53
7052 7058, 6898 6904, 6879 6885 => 93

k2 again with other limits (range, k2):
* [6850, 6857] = 46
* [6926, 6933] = 50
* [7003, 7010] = 54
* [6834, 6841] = 53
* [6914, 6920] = 44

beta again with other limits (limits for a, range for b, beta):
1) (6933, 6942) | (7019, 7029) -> -0.4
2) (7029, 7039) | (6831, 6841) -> 0.8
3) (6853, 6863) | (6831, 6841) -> 1.1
